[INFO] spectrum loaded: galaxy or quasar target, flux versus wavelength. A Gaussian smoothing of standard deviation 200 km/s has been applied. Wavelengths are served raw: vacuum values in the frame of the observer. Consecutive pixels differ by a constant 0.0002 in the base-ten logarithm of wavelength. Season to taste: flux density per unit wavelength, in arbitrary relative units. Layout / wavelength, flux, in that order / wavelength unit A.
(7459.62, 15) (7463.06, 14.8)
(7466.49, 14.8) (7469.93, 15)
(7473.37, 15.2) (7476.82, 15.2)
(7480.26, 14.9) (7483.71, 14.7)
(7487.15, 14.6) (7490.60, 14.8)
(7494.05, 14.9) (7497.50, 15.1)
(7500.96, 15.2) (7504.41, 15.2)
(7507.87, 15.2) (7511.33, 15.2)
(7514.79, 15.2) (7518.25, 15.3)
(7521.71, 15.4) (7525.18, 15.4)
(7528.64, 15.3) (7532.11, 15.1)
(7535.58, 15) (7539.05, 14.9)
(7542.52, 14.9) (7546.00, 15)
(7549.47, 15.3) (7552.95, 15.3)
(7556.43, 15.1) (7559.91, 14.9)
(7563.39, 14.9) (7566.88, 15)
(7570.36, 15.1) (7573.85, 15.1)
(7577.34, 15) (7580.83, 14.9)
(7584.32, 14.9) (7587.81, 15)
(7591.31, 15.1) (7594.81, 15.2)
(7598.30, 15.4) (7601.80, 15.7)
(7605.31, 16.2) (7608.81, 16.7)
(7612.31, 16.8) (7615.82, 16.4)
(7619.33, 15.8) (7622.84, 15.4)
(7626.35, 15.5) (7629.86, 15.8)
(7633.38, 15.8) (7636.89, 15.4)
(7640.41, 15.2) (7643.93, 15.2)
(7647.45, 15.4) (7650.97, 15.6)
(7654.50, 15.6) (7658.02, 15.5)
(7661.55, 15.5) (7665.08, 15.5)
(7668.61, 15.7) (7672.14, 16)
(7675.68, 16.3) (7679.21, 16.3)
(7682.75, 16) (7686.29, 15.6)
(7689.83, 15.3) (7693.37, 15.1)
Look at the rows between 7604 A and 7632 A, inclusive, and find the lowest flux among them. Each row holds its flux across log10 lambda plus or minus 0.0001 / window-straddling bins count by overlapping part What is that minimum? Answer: 15.4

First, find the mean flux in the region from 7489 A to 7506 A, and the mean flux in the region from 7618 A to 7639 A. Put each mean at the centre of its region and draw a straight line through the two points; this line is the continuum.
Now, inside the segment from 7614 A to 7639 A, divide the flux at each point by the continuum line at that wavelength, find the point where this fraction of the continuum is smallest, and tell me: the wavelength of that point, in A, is 7636.89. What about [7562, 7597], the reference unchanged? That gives 7584.32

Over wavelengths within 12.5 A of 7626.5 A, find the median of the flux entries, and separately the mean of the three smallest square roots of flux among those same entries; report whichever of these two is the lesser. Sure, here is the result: 3.929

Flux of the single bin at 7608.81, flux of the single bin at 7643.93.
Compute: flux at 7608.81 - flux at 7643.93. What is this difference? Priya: 1.5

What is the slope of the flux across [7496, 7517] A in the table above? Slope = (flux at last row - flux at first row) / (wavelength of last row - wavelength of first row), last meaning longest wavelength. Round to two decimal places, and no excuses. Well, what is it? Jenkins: 0.01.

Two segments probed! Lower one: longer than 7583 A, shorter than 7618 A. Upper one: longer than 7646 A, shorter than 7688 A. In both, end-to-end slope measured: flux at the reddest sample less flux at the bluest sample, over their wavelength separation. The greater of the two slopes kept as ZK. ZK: 0.048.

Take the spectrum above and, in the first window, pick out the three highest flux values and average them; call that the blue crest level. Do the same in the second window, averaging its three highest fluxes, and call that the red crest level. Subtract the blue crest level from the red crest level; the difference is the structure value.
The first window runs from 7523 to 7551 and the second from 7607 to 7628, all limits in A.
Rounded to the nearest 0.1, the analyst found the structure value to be 1.3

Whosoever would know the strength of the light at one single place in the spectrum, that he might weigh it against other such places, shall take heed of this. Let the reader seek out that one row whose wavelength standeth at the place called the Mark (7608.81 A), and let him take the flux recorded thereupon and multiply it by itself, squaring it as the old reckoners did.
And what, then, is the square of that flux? 279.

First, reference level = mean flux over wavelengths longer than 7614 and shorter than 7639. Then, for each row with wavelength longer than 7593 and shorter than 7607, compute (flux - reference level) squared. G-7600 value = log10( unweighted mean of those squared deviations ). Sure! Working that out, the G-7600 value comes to -0.82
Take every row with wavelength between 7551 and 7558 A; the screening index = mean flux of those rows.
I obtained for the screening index 15.2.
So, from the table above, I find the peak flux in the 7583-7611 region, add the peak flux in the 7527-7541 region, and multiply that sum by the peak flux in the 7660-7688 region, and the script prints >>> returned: 522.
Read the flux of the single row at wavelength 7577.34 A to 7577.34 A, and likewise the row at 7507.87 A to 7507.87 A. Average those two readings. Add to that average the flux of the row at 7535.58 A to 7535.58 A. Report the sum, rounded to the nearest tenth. 30.1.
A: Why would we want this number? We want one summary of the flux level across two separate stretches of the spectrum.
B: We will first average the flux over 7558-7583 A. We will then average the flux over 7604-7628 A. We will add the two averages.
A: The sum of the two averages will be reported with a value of 31.1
